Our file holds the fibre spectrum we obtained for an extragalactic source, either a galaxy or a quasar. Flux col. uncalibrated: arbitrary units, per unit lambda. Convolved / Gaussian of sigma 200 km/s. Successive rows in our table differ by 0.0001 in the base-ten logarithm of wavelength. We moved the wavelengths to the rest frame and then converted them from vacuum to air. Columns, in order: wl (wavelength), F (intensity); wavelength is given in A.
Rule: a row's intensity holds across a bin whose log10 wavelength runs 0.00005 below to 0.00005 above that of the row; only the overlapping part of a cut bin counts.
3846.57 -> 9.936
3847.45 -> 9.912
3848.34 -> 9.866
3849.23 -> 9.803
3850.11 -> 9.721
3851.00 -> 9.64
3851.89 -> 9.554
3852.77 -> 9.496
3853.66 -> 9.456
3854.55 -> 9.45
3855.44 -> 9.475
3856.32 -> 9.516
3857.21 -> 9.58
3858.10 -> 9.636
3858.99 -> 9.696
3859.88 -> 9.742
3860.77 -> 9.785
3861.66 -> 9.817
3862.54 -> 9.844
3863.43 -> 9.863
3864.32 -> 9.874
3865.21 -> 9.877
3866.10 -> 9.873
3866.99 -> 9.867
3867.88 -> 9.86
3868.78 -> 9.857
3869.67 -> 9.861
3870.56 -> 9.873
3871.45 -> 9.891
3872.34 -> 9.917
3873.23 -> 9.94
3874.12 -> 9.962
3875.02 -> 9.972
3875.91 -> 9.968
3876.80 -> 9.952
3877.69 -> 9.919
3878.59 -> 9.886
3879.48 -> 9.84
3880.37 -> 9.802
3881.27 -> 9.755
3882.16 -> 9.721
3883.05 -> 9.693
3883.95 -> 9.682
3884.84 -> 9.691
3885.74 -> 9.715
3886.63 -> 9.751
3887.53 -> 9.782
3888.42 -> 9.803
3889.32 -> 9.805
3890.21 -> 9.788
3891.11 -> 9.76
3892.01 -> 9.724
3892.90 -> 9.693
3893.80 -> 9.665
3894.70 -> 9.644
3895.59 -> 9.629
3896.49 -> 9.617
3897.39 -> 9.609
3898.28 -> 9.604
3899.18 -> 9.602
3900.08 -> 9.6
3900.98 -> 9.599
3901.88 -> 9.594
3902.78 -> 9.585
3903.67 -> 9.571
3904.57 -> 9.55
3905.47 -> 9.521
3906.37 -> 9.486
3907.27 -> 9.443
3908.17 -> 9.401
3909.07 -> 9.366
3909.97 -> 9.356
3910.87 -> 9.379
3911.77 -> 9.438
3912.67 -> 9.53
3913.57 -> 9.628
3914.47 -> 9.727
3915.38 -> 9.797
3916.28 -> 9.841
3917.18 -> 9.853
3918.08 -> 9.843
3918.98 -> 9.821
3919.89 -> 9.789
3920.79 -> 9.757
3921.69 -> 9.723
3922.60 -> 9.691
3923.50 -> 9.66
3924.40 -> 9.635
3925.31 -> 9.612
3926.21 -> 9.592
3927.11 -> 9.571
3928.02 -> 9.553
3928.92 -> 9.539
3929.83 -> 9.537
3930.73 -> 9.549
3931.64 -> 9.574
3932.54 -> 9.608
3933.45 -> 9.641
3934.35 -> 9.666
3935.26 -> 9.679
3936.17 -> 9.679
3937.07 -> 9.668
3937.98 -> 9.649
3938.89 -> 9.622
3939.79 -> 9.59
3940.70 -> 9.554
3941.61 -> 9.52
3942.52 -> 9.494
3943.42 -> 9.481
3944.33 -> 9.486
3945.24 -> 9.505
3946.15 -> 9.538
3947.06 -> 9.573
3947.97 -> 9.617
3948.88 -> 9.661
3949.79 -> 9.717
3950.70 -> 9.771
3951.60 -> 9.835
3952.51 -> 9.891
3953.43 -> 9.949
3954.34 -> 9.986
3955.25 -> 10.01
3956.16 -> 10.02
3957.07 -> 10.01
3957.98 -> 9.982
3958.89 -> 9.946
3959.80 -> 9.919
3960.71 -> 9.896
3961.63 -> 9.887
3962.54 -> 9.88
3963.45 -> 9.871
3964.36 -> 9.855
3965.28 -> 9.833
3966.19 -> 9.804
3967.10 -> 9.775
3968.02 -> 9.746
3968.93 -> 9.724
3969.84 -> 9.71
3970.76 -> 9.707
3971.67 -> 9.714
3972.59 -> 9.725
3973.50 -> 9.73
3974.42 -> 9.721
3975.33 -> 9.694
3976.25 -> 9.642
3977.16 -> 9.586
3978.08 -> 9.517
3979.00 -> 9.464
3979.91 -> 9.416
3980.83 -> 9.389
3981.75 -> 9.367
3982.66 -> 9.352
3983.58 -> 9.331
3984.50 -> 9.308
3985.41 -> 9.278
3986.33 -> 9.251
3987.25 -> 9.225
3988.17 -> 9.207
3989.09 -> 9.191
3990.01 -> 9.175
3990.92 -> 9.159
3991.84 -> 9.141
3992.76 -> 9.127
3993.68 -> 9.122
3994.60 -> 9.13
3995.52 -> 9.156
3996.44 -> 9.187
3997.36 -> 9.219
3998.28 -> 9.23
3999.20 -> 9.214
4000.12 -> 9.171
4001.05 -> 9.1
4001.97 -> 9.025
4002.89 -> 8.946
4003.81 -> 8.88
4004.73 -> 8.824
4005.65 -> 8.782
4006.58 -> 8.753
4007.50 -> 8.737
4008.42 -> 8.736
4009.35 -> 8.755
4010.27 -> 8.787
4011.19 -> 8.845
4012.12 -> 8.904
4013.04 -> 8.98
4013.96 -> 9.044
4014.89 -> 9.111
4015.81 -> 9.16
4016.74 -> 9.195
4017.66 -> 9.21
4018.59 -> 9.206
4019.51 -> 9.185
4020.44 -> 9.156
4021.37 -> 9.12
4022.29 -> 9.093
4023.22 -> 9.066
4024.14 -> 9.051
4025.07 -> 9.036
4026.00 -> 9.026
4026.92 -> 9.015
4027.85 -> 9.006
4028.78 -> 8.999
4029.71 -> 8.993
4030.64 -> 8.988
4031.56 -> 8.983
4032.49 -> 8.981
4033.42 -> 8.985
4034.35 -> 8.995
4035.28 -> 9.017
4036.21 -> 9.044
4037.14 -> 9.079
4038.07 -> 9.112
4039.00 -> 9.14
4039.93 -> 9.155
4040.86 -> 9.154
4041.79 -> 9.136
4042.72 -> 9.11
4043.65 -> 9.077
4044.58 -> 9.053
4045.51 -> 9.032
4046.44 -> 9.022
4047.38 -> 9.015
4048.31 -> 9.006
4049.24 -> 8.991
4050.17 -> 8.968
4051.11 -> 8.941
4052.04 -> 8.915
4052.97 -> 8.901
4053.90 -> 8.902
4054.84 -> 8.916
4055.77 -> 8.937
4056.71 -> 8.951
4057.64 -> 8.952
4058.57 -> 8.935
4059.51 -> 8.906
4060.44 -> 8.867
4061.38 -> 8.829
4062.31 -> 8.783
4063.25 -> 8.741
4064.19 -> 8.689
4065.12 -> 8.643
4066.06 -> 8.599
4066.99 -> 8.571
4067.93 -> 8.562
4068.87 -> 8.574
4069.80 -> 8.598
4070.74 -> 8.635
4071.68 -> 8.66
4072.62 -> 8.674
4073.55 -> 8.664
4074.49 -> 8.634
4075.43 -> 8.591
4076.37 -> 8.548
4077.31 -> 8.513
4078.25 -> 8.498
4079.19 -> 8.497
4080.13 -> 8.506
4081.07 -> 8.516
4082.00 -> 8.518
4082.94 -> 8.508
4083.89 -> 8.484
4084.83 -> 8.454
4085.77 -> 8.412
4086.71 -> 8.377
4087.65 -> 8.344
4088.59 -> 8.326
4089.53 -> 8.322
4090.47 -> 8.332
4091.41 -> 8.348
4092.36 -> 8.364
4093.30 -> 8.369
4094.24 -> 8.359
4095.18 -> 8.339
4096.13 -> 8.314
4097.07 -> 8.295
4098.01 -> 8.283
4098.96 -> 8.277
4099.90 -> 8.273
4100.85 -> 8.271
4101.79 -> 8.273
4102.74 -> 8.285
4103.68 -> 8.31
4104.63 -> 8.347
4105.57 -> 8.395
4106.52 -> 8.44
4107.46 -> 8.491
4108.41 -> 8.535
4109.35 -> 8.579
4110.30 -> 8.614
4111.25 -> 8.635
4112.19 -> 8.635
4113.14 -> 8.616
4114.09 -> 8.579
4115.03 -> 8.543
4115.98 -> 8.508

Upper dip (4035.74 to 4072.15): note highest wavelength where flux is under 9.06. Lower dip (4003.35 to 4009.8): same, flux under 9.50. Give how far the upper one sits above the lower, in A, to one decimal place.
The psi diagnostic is 62.3 A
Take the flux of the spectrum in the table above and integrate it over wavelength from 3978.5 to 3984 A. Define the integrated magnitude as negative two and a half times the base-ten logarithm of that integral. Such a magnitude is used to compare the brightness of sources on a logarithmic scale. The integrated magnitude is -4.28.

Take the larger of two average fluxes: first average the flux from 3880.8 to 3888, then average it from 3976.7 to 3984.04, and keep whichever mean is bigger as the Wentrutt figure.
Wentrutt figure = 9.72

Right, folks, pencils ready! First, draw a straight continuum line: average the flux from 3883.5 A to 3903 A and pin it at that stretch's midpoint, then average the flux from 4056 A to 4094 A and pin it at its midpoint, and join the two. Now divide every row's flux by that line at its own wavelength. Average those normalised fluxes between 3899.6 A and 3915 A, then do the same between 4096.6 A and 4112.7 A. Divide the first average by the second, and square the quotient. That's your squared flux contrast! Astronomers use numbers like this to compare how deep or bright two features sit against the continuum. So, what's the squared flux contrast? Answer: 0.98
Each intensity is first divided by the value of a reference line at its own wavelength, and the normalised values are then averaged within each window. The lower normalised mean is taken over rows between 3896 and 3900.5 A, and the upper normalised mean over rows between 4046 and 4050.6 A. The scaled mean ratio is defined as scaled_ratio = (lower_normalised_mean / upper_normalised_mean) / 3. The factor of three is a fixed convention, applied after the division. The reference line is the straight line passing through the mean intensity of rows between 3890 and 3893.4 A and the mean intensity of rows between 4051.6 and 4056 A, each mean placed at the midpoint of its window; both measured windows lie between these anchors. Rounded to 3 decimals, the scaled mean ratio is 0.328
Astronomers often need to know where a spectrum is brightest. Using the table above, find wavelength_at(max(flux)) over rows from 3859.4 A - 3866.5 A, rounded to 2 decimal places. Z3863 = 3865.21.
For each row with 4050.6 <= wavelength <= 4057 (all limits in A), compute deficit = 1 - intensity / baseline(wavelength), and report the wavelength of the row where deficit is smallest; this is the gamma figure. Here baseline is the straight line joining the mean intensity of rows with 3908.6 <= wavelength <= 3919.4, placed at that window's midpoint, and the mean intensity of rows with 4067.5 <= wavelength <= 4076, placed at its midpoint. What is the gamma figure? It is 4056.71 A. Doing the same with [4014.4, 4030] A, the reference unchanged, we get 4018.59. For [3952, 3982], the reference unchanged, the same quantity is 3956.16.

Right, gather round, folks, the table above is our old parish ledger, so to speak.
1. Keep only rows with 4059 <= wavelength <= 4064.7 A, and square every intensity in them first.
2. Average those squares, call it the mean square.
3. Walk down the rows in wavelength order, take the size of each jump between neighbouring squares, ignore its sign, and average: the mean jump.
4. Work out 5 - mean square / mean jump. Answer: -96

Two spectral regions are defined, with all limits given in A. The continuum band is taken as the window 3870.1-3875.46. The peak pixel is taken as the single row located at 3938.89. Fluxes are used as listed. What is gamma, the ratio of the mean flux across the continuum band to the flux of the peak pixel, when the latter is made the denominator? 1.03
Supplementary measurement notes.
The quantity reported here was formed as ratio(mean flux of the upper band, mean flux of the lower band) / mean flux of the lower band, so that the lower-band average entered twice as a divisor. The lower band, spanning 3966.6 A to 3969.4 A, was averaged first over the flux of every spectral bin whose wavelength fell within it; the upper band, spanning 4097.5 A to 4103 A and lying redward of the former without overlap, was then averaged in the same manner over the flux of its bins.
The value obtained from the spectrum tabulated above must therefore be 0.087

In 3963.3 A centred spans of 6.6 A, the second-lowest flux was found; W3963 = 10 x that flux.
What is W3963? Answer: 98.3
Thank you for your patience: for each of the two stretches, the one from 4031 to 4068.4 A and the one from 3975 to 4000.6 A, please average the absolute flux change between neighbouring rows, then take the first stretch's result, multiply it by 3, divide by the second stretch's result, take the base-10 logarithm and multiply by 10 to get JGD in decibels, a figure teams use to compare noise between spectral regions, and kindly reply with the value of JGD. 3.9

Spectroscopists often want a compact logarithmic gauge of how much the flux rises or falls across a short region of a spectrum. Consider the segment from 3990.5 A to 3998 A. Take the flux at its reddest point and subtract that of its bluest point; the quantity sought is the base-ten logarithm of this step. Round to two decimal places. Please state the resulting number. -1.22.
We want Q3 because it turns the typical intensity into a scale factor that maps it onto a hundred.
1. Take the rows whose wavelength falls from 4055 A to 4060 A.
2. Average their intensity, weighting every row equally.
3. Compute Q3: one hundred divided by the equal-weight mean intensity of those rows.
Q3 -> 11.2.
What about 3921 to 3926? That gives 10.3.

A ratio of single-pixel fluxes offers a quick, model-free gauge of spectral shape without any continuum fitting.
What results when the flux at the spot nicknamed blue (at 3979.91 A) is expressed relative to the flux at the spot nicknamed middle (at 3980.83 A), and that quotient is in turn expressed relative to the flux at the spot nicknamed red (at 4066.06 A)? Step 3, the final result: 0.117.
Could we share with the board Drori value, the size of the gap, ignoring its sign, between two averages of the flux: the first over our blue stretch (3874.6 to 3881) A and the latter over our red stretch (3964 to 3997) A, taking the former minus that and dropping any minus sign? 0.45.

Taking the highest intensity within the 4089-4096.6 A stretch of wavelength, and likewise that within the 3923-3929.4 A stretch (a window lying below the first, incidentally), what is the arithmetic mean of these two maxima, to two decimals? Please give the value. 9.01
